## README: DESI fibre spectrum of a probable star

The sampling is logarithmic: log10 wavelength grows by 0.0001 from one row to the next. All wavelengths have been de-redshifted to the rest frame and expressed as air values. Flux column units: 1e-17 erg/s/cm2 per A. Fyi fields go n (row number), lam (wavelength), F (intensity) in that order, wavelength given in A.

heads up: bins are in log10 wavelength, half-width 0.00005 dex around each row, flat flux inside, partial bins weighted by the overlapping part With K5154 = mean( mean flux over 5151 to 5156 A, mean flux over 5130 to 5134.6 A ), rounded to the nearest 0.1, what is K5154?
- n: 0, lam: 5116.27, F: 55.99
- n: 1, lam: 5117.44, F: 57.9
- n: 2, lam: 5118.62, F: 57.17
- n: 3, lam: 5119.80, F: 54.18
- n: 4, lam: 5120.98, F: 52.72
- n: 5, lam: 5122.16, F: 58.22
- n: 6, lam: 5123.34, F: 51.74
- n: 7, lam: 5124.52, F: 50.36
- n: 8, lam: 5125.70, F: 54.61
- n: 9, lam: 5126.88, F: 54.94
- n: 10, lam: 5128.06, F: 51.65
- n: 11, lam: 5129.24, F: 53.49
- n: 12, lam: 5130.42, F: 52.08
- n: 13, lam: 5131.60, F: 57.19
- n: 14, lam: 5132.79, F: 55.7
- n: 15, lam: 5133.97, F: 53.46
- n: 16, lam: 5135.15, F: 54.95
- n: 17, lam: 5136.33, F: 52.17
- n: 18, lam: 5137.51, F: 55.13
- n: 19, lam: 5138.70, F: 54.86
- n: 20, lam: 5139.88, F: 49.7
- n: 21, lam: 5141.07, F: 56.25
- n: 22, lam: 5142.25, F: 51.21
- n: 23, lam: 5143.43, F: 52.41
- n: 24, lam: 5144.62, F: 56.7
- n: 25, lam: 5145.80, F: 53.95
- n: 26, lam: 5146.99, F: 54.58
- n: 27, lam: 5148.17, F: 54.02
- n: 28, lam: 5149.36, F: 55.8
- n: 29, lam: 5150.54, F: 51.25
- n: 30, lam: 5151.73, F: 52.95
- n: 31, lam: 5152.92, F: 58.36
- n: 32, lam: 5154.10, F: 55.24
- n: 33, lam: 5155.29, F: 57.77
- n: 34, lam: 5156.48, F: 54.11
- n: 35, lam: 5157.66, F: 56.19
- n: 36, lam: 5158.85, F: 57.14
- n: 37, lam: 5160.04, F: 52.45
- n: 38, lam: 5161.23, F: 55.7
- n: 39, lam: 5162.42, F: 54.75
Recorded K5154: 55.3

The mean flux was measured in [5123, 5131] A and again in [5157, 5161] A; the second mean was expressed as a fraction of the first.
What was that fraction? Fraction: 1.05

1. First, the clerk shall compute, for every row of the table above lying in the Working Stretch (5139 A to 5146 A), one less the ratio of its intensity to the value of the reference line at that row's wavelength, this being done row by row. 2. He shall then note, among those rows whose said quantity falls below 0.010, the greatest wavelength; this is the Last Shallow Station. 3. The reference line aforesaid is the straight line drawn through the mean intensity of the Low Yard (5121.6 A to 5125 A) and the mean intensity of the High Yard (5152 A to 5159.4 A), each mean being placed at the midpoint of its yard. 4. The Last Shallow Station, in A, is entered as 5144.62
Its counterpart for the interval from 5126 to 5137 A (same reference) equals 5135.15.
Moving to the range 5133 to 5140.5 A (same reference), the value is 5138.70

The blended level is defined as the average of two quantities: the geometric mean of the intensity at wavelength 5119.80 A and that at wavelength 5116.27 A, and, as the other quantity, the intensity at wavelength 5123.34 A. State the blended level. 53.4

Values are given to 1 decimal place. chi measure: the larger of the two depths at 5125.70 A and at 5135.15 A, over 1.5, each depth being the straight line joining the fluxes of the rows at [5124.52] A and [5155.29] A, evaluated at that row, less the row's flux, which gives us -1.4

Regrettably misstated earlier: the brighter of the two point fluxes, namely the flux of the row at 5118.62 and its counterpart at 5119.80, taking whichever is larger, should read 57.2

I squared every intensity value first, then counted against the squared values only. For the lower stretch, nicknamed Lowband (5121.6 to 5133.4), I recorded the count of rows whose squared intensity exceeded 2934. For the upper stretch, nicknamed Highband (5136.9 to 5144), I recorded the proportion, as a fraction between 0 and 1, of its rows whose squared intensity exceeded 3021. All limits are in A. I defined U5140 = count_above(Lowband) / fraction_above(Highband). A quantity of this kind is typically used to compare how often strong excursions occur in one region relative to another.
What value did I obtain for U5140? 15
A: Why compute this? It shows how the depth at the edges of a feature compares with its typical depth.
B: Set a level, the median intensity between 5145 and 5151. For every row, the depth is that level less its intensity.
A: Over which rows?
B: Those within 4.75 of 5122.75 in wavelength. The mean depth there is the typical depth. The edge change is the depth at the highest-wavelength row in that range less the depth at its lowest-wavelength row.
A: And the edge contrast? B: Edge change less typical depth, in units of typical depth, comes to -11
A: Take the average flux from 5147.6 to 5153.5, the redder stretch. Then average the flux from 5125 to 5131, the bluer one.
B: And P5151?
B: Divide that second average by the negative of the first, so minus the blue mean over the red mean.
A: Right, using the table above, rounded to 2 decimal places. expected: -0.98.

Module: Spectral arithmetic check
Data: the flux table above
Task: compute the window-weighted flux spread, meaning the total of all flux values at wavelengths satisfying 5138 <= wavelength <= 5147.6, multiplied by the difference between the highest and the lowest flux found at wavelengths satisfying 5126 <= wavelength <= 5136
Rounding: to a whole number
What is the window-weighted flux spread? 2380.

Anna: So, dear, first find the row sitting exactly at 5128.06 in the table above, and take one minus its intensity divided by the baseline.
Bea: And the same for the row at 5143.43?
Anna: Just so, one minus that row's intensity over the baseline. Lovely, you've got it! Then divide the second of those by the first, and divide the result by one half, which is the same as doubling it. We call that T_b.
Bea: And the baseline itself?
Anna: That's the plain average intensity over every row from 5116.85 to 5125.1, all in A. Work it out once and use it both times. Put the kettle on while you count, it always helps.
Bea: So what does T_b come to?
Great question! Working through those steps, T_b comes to 1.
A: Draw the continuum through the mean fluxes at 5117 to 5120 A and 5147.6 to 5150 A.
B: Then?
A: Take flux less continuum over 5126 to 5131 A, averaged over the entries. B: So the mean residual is -2.9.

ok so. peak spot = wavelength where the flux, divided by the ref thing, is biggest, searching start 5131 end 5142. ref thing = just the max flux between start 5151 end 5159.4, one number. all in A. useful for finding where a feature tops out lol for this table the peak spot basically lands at 5131.60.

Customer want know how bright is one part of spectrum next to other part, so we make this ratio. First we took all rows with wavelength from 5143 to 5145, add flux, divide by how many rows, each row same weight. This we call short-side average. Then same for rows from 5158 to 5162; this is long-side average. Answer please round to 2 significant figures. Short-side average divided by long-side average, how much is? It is 0.99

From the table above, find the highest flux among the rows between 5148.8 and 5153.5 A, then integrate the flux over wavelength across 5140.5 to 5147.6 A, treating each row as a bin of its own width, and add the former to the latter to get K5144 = 443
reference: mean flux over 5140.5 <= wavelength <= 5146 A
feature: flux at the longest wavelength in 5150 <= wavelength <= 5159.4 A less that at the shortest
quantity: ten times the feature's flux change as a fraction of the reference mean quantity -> 1.1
